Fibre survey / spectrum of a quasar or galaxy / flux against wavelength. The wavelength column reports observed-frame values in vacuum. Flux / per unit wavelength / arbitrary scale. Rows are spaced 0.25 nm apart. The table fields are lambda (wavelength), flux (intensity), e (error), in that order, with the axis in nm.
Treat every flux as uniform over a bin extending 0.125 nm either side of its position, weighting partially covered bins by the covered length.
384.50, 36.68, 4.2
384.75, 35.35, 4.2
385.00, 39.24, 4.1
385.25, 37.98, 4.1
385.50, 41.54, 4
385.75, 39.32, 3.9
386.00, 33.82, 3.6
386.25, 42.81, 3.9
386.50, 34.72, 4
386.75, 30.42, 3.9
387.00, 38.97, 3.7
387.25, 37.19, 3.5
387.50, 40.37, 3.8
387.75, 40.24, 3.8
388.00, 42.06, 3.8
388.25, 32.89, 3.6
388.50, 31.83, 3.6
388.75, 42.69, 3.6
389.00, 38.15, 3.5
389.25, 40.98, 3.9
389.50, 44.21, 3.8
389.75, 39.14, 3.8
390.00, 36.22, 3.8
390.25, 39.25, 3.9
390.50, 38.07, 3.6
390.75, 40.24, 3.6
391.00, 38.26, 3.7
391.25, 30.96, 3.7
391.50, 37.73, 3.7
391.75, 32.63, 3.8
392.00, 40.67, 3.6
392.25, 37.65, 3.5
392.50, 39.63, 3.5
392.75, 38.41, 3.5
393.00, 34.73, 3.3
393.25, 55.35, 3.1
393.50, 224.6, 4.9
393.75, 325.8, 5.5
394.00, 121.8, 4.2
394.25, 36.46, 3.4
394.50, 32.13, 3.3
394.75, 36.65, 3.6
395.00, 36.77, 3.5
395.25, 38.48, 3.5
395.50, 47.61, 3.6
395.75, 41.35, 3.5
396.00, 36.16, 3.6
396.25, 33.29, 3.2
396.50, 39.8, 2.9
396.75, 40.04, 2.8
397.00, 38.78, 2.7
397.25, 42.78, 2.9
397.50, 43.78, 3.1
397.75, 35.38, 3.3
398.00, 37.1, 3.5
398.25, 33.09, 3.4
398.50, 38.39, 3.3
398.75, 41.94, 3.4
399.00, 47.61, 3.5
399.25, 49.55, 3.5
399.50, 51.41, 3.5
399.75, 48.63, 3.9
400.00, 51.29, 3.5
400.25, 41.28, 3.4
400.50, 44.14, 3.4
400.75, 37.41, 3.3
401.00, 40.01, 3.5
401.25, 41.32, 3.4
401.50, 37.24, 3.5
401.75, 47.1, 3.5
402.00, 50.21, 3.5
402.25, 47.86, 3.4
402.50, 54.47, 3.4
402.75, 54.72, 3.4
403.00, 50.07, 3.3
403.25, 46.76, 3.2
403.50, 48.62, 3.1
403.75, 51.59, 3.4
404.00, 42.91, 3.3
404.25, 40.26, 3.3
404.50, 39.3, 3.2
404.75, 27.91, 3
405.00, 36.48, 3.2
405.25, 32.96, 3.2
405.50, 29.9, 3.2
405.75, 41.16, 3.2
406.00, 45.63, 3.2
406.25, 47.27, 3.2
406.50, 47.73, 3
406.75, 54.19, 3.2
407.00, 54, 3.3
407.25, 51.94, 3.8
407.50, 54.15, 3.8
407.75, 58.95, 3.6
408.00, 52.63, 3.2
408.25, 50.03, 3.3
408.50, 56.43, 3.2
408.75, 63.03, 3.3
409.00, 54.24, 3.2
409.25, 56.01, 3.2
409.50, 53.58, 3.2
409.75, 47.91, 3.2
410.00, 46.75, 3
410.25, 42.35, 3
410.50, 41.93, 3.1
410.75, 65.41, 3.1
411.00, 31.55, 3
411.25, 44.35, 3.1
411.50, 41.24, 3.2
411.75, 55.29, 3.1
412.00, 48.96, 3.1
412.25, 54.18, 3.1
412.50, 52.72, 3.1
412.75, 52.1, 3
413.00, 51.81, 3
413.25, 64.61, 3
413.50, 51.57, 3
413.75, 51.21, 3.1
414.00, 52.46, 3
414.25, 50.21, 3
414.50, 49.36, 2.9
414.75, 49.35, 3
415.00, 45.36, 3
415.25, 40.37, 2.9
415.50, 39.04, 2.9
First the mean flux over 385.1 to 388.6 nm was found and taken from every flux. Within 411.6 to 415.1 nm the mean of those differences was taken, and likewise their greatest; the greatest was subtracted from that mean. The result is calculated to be -13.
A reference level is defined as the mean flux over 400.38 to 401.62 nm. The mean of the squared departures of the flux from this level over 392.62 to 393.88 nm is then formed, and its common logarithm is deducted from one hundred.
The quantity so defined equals 95.6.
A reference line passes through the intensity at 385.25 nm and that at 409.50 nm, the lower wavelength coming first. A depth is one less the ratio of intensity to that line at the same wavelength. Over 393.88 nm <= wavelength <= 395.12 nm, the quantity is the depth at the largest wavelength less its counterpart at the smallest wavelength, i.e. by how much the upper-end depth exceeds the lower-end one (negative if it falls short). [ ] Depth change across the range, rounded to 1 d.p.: 2.0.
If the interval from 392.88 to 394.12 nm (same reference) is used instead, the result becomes -2.0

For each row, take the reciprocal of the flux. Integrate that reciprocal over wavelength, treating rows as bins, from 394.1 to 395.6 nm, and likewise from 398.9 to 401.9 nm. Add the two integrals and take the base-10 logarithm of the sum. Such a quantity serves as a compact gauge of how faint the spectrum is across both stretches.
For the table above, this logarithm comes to -1.0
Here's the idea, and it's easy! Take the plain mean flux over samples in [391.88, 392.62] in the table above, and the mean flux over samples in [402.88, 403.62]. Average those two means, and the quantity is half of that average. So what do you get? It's 21.9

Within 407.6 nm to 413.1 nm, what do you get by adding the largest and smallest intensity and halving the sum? 48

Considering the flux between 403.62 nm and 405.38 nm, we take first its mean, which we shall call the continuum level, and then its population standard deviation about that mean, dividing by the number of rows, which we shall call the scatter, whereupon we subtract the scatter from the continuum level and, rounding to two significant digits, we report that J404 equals 32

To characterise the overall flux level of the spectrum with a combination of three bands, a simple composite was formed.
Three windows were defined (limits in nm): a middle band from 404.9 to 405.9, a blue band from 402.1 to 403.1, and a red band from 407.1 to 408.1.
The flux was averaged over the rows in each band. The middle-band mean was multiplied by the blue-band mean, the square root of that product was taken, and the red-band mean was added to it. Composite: 97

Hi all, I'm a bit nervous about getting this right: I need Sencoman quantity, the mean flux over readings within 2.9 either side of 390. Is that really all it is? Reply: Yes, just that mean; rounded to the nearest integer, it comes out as 38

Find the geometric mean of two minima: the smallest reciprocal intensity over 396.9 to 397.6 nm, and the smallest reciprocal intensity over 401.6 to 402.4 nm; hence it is 0.0213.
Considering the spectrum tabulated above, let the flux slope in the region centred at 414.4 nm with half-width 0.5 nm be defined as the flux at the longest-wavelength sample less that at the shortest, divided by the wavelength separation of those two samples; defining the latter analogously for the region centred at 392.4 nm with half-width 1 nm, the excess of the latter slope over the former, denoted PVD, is 14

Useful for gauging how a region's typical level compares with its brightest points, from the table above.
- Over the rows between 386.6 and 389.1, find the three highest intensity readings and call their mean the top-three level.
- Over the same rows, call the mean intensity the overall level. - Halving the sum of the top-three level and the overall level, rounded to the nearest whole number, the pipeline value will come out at 40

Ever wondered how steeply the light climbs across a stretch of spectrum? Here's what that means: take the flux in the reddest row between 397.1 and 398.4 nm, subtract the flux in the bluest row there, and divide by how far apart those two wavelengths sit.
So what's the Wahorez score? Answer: -10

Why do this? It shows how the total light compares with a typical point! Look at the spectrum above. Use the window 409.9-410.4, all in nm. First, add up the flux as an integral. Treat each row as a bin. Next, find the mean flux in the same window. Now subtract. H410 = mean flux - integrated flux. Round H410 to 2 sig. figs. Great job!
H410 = 22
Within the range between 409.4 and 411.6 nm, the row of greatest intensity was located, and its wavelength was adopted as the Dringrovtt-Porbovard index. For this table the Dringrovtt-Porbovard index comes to 410.75 nm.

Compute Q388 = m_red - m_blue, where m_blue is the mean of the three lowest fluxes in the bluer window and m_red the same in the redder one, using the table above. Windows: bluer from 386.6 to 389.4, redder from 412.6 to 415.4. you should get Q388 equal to 13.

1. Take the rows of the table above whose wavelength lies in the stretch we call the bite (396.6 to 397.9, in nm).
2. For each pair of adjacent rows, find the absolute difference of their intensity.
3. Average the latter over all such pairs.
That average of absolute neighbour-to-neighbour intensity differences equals 3.7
